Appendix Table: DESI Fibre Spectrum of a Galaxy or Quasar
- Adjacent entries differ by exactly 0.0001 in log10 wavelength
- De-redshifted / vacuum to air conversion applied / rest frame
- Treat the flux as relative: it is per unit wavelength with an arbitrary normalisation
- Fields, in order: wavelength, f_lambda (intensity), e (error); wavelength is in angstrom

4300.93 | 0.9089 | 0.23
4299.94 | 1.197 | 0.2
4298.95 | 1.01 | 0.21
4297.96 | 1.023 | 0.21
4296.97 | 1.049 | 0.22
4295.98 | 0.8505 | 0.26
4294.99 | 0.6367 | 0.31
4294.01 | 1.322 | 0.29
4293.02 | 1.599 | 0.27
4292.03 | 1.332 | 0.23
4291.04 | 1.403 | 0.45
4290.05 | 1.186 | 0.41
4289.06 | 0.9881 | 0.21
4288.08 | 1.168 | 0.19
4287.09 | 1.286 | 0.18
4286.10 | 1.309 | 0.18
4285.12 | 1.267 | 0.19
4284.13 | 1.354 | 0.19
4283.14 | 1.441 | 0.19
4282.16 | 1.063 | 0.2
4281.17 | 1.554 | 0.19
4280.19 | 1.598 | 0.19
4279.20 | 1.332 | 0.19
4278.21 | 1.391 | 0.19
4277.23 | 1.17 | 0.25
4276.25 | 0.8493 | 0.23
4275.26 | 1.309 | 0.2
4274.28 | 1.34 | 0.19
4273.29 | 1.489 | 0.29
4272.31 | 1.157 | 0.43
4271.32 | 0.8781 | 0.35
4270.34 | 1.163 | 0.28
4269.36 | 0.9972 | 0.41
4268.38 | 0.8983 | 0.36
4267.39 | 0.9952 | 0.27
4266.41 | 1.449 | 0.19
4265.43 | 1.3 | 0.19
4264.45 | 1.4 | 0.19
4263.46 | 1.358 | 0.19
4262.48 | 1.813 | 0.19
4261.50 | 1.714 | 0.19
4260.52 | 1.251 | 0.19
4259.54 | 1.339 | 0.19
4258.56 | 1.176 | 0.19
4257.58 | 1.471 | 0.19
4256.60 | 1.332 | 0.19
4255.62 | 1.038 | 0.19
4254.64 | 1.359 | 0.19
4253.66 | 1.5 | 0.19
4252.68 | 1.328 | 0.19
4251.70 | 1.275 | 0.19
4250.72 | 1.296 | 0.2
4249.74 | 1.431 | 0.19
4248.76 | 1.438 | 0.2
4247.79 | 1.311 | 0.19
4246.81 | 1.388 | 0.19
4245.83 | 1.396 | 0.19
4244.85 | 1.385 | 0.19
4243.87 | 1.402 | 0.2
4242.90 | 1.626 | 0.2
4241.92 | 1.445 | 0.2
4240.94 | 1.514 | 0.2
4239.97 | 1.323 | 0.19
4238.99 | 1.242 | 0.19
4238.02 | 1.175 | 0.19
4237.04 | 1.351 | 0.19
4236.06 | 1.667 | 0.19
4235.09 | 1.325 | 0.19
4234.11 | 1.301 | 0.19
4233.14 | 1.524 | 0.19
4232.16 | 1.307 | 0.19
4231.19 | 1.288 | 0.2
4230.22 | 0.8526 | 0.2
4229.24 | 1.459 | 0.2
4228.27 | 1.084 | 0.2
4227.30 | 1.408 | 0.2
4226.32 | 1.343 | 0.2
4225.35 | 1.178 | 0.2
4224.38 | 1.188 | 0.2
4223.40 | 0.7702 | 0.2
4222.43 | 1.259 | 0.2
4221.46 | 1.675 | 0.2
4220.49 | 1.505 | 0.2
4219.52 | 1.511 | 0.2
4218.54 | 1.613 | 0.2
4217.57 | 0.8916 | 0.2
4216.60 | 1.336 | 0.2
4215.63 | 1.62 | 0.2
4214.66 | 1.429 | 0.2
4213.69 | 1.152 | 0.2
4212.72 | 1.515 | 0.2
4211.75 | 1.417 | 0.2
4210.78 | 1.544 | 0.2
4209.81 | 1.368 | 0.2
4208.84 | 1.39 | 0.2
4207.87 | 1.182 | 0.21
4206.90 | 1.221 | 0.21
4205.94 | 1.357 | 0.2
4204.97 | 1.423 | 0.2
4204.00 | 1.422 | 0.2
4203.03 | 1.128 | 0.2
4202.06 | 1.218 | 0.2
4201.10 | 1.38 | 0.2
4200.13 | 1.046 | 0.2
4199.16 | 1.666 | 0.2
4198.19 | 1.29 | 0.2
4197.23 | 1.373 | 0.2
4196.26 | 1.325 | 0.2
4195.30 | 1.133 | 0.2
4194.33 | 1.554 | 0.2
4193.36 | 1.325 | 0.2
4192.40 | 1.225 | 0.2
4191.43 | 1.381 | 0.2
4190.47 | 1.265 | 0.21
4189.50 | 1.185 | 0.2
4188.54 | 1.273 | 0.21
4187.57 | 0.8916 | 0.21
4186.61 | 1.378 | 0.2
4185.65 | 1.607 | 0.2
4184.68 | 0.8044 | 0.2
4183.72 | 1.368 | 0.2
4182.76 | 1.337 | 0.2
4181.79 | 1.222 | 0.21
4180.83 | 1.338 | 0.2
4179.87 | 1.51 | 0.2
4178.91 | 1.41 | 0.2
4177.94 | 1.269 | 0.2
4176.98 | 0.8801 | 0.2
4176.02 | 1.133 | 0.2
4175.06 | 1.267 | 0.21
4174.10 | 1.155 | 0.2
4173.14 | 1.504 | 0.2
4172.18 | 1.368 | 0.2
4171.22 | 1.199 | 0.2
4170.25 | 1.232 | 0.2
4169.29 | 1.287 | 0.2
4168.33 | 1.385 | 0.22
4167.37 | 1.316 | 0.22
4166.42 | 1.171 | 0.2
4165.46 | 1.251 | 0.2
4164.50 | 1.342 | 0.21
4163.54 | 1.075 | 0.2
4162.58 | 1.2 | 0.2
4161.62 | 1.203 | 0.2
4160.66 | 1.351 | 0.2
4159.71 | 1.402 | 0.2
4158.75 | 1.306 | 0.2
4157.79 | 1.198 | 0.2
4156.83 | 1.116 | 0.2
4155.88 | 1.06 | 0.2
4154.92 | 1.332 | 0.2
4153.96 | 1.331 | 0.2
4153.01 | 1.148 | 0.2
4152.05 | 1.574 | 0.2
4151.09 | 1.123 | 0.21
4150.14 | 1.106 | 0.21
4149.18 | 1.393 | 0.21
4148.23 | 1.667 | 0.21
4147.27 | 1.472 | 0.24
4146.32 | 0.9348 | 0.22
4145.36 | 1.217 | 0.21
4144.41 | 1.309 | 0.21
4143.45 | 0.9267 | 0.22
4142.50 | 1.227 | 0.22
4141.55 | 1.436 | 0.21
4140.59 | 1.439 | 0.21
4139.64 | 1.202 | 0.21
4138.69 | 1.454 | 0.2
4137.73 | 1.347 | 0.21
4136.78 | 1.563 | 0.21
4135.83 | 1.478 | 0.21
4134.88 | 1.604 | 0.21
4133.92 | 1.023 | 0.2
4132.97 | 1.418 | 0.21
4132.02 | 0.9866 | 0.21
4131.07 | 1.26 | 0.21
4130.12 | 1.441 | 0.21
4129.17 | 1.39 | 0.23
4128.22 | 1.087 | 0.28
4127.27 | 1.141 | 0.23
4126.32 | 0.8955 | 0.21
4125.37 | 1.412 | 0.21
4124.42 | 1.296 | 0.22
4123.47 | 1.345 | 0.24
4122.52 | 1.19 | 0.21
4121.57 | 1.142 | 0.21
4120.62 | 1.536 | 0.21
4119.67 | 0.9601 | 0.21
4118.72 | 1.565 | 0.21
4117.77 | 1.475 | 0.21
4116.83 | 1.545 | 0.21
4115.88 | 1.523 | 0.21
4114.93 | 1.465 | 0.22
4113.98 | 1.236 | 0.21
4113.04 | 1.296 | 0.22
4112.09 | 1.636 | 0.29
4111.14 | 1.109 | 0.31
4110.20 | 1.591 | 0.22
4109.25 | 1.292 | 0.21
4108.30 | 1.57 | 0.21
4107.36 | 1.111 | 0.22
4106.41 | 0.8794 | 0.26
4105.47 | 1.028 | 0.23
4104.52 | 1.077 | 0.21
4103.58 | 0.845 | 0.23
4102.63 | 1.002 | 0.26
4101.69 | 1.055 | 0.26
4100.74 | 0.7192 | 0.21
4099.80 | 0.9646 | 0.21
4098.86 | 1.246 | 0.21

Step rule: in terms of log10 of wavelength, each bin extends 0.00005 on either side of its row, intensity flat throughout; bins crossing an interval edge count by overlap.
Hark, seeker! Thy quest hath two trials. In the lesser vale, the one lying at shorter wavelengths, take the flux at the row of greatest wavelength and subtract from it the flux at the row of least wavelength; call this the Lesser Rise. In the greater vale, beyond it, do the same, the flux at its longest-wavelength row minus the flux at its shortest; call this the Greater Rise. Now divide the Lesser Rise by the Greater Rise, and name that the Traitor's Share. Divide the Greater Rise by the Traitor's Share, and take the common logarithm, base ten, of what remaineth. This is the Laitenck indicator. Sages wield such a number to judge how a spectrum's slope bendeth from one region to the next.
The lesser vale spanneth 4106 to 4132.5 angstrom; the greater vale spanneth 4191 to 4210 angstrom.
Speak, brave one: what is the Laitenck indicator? -2.8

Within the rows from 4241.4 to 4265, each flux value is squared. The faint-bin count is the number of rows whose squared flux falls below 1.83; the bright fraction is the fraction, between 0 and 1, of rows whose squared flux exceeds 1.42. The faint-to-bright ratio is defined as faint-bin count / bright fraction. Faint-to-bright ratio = 10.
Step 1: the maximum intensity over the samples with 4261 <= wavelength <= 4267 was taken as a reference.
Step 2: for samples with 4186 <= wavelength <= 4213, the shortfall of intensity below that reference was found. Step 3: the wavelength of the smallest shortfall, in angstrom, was 4199.16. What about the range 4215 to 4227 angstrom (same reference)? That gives 4221.46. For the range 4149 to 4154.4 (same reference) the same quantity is 4152.05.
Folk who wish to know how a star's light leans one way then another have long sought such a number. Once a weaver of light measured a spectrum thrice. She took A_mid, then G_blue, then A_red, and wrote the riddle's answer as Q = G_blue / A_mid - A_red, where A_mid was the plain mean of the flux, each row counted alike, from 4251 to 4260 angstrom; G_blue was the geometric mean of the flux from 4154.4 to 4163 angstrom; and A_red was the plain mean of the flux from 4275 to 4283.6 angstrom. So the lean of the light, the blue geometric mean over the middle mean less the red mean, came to -0.36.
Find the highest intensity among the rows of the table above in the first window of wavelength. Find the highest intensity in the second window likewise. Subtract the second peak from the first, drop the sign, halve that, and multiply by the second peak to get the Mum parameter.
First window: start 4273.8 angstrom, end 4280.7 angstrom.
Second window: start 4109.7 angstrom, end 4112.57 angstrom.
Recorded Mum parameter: 0.03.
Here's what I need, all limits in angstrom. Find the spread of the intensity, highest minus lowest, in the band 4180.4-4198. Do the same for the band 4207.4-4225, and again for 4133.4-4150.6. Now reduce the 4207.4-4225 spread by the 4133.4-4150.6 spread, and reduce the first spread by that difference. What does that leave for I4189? 0.6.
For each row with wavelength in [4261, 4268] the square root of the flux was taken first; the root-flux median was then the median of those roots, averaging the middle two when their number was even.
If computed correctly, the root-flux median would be 1.18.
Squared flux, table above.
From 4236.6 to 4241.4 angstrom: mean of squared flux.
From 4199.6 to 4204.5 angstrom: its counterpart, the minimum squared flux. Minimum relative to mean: 0.62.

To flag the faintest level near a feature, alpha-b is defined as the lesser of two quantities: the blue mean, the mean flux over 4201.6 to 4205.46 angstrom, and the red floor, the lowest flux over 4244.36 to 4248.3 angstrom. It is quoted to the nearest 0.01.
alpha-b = 1.30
